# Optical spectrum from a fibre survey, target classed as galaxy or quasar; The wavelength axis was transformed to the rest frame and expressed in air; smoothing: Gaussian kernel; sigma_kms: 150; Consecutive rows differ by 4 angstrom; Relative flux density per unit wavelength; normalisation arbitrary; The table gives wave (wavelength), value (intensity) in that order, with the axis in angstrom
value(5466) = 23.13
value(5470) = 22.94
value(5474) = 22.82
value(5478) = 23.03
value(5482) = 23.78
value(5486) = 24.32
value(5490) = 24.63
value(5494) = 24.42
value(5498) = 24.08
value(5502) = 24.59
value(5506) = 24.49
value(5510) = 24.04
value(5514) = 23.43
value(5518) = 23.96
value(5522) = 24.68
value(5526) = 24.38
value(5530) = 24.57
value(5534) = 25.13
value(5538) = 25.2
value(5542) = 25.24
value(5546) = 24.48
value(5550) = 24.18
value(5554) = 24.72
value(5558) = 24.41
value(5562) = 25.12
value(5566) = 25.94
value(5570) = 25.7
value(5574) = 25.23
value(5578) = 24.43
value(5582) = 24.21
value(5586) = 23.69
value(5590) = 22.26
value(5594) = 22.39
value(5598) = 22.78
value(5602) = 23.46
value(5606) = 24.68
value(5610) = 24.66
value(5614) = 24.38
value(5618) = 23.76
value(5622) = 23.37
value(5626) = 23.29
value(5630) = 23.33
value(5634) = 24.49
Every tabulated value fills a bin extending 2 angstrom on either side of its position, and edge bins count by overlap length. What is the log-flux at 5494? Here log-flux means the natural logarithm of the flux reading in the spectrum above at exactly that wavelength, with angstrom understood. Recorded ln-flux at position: 3.195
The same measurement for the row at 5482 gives 3.169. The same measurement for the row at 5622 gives 3.151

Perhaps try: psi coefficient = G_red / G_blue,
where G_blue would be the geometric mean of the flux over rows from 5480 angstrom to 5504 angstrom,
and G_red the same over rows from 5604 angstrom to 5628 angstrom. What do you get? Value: 0.99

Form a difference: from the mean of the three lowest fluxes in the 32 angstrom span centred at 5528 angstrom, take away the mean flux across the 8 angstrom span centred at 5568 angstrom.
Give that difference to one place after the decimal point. -1.9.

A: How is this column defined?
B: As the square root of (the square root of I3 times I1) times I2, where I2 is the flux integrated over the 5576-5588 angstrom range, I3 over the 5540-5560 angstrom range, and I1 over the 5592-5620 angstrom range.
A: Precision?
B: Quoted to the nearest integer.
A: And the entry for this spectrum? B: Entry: 407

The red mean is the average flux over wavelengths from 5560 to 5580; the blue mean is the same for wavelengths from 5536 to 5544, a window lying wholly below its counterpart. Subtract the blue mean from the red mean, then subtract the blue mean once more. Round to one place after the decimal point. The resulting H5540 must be -25.2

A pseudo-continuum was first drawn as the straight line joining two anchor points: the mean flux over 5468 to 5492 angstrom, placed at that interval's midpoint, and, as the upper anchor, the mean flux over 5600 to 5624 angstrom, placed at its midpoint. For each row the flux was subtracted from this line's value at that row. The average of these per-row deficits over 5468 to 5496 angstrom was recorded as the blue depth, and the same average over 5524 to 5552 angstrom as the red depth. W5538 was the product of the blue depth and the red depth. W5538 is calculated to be 0.1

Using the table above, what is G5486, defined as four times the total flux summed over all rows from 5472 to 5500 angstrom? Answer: 668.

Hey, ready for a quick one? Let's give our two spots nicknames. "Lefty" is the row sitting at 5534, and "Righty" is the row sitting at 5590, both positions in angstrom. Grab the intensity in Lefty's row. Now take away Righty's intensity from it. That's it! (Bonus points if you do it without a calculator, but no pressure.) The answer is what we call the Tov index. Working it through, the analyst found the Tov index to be 2.9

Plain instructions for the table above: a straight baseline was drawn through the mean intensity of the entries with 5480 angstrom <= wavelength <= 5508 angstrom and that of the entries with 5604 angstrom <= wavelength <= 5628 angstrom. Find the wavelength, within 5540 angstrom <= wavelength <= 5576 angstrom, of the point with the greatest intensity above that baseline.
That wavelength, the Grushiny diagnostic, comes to 5566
